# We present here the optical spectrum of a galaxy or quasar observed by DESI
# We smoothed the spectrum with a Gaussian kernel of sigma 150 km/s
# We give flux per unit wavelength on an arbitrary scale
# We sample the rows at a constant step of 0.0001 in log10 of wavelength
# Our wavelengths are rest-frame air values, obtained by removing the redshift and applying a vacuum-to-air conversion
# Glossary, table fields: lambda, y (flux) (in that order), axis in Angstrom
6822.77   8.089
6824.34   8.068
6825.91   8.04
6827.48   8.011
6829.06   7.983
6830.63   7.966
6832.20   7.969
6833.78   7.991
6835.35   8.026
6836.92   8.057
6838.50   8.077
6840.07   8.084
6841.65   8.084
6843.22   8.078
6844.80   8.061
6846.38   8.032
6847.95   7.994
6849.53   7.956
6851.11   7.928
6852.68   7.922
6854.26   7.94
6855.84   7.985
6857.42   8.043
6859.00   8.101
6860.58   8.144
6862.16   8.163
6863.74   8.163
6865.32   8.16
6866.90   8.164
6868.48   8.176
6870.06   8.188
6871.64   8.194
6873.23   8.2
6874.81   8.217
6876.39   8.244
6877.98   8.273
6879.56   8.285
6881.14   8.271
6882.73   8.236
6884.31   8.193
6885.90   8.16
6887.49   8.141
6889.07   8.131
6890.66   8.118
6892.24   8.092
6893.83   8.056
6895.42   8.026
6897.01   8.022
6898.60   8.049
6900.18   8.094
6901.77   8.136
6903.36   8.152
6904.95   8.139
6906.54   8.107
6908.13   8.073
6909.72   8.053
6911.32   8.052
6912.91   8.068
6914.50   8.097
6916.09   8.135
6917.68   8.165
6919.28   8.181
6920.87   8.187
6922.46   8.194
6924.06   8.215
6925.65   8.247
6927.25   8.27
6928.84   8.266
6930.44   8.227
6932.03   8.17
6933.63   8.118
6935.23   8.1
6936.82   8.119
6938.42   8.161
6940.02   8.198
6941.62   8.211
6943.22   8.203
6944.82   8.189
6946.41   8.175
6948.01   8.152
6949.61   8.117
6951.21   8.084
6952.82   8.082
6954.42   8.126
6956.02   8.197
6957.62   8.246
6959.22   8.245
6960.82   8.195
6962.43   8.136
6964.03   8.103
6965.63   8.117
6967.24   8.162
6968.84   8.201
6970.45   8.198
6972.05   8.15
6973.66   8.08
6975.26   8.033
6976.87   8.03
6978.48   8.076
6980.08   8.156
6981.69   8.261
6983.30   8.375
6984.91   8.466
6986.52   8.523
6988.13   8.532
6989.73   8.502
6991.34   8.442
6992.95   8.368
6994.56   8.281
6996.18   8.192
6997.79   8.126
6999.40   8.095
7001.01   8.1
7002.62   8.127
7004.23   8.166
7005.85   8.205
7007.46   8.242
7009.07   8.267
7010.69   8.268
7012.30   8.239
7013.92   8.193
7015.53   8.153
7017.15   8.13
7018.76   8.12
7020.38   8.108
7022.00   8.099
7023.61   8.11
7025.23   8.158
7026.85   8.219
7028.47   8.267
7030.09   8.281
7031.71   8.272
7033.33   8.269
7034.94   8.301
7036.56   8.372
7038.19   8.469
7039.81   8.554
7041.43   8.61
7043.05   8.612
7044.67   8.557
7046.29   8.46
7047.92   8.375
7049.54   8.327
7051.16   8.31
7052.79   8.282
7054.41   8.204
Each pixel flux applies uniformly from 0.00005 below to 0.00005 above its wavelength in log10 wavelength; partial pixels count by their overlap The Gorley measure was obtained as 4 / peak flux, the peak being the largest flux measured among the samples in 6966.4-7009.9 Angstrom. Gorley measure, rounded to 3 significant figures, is 0.469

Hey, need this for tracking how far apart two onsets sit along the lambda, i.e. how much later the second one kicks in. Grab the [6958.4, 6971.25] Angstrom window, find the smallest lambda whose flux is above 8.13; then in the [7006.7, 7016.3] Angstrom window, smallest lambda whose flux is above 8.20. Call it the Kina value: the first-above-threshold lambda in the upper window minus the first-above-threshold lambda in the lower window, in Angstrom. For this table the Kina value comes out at 48.2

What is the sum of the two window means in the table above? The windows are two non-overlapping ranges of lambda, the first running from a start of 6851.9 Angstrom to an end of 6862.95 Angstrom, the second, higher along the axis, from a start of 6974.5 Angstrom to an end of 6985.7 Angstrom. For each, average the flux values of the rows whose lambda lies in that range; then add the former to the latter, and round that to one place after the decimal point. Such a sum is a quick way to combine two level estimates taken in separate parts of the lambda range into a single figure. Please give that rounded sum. 16.2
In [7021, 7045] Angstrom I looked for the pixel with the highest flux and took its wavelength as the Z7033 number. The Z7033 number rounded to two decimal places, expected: 7043.05 Angstrom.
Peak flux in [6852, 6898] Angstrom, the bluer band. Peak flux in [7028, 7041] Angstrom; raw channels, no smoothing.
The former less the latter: -0.27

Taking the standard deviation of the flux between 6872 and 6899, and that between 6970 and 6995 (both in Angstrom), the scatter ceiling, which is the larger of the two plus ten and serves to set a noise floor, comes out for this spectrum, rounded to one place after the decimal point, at 10.2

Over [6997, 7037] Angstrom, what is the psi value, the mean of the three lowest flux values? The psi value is 8.10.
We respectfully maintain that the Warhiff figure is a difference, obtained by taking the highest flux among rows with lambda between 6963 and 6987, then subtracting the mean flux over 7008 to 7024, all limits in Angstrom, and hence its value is 0.35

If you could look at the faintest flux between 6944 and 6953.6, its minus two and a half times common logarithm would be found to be -2.27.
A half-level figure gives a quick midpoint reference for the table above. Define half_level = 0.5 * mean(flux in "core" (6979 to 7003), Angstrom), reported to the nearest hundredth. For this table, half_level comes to 4.15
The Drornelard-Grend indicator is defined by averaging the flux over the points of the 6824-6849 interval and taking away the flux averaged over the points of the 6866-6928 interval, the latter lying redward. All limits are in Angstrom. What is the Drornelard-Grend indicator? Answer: -0.12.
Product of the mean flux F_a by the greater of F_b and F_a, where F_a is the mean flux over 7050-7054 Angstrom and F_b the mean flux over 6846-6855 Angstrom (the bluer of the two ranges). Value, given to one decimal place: 68.8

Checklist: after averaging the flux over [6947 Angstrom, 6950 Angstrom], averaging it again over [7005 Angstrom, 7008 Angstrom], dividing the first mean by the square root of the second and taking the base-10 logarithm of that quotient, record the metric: 0.453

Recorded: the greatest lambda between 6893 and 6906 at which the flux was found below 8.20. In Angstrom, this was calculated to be 6904.95 Angstrom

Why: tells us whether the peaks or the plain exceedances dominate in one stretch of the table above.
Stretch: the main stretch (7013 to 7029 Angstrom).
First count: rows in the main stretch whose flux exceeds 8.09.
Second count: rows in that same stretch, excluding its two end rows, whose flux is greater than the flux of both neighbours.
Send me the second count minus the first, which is -10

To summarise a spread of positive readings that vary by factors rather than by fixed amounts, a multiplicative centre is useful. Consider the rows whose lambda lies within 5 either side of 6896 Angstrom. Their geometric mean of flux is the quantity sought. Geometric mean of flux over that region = 8.06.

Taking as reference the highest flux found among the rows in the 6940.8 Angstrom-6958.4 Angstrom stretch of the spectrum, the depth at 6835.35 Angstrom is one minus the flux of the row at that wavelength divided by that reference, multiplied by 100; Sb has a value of 2.7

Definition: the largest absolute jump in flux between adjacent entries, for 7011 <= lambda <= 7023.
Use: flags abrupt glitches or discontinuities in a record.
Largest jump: 0.046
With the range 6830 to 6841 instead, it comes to 0.035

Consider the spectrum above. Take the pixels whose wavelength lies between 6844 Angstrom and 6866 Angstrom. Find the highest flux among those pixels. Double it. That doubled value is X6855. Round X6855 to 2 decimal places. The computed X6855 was 16.33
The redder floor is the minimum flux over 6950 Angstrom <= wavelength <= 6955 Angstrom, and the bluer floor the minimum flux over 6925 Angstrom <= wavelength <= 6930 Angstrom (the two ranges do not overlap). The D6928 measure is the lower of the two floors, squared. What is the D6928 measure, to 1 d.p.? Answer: 65.3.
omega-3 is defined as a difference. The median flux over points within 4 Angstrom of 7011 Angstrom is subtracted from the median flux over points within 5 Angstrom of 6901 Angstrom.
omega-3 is -0.127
